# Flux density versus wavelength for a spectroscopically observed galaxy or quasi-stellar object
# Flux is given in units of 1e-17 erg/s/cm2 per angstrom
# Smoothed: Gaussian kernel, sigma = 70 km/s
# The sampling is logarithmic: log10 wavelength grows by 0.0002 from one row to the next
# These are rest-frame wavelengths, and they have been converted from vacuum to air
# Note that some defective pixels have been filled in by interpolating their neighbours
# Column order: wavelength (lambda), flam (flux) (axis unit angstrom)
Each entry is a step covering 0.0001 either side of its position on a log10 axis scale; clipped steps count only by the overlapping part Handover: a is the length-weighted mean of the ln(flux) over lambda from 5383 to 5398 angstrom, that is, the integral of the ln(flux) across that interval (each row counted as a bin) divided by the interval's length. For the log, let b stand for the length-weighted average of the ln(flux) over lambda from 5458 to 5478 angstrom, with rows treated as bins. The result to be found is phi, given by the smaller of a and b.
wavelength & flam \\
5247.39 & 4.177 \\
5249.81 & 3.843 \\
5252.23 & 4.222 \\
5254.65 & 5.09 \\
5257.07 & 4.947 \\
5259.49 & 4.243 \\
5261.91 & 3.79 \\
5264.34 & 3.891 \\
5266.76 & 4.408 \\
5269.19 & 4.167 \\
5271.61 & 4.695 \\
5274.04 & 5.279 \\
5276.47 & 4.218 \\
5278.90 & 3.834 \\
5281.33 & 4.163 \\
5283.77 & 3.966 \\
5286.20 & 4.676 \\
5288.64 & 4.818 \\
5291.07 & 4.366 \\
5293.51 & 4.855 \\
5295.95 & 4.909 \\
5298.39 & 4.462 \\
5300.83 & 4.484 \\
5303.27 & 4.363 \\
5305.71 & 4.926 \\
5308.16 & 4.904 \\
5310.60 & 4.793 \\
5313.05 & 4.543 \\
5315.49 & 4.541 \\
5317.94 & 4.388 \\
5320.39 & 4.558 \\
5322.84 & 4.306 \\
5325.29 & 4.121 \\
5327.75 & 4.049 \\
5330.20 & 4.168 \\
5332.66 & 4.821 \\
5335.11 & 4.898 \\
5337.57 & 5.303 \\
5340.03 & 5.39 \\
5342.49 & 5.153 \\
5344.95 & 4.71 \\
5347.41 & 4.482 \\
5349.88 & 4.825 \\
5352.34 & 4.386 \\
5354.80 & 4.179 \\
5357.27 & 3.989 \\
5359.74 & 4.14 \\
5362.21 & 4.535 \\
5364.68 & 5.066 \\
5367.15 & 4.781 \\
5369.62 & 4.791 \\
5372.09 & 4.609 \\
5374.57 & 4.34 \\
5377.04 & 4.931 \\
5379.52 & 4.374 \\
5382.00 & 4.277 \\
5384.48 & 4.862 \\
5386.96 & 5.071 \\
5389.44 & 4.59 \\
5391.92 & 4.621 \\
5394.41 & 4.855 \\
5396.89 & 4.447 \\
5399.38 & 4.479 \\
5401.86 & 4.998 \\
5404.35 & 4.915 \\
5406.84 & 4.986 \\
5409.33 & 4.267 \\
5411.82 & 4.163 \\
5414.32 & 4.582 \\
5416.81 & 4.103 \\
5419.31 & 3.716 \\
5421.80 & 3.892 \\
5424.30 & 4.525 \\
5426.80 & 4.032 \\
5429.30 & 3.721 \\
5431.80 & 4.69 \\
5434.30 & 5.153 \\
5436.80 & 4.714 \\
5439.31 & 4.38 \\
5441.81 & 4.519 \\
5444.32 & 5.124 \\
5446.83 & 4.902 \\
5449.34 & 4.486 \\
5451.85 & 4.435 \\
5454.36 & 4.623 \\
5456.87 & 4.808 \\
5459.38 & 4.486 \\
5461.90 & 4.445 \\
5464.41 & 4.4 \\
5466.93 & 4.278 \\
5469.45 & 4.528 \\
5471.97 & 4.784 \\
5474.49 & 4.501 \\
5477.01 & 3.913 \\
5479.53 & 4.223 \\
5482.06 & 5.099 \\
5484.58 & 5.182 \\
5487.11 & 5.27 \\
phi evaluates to 1.486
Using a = 1.55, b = 1.49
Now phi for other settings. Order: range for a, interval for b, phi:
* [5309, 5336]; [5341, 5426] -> 1.496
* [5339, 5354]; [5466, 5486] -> 1.516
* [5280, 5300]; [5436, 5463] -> 1.506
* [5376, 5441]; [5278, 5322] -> 1.503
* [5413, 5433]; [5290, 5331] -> 1.420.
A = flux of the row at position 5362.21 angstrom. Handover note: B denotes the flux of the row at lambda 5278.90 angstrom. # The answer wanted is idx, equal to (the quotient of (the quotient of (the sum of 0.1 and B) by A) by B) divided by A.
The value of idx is 0.050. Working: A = 4.535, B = 3.834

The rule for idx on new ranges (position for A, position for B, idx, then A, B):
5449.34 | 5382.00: 0.051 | 4.486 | 4.277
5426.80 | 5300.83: 0.063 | 4.032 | 4.484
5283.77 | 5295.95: 0.065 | 3.966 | 4.909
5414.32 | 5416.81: 0.049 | 4.582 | 4.103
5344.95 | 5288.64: 0.046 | 4.71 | 4.818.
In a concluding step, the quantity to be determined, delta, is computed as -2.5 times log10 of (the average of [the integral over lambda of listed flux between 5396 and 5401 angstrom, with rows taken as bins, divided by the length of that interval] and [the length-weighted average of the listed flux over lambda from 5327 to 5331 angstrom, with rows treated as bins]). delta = -1.59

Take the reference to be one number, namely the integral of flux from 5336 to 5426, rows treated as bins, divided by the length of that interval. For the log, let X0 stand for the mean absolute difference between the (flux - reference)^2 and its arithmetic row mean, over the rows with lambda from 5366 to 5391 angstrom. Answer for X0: 0.05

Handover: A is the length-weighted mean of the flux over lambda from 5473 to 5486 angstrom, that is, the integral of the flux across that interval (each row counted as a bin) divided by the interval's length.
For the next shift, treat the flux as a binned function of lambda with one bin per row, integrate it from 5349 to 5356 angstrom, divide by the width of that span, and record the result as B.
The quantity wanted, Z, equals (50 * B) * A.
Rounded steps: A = 4.60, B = 4.45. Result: 1023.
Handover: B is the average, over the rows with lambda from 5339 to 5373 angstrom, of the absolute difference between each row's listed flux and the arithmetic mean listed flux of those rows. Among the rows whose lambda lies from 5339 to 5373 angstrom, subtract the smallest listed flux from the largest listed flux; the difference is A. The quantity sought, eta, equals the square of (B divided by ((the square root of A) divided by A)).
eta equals 0.14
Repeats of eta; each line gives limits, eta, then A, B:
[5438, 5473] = 0.03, 0.85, 0.19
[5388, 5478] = 0.11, 1.44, 0.27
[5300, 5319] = 0.02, 0.56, 0.19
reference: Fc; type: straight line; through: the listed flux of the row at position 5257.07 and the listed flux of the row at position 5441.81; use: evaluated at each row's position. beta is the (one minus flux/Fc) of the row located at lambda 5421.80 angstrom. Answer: 0.15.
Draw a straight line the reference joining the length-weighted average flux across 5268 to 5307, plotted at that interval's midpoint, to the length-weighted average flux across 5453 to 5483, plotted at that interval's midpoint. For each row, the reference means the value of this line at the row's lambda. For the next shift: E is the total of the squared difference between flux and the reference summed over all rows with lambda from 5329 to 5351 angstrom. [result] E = 2.3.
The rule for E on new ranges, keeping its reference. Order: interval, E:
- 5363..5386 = 0.9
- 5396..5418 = 1.0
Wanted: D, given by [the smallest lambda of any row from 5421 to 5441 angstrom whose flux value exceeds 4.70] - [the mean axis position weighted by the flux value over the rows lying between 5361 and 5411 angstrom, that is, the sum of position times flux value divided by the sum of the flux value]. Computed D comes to 48.6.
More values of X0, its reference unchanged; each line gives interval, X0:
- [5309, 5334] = 0.08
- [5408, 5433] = 0.24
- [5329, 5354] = 0.18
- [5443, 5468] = 0.06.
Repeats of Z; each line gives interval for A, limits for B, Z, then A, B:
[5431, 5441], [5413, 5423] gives 963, 4.73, 4.07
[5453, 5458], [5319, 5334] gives 1023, 4.71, 4.34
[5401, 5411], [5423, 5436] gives 1054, 4.76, 4.43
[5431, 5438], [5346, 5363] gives 1061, 4.87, 4.36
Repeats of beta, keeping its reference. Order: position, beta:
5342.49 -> -0.09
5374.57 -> 0.07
